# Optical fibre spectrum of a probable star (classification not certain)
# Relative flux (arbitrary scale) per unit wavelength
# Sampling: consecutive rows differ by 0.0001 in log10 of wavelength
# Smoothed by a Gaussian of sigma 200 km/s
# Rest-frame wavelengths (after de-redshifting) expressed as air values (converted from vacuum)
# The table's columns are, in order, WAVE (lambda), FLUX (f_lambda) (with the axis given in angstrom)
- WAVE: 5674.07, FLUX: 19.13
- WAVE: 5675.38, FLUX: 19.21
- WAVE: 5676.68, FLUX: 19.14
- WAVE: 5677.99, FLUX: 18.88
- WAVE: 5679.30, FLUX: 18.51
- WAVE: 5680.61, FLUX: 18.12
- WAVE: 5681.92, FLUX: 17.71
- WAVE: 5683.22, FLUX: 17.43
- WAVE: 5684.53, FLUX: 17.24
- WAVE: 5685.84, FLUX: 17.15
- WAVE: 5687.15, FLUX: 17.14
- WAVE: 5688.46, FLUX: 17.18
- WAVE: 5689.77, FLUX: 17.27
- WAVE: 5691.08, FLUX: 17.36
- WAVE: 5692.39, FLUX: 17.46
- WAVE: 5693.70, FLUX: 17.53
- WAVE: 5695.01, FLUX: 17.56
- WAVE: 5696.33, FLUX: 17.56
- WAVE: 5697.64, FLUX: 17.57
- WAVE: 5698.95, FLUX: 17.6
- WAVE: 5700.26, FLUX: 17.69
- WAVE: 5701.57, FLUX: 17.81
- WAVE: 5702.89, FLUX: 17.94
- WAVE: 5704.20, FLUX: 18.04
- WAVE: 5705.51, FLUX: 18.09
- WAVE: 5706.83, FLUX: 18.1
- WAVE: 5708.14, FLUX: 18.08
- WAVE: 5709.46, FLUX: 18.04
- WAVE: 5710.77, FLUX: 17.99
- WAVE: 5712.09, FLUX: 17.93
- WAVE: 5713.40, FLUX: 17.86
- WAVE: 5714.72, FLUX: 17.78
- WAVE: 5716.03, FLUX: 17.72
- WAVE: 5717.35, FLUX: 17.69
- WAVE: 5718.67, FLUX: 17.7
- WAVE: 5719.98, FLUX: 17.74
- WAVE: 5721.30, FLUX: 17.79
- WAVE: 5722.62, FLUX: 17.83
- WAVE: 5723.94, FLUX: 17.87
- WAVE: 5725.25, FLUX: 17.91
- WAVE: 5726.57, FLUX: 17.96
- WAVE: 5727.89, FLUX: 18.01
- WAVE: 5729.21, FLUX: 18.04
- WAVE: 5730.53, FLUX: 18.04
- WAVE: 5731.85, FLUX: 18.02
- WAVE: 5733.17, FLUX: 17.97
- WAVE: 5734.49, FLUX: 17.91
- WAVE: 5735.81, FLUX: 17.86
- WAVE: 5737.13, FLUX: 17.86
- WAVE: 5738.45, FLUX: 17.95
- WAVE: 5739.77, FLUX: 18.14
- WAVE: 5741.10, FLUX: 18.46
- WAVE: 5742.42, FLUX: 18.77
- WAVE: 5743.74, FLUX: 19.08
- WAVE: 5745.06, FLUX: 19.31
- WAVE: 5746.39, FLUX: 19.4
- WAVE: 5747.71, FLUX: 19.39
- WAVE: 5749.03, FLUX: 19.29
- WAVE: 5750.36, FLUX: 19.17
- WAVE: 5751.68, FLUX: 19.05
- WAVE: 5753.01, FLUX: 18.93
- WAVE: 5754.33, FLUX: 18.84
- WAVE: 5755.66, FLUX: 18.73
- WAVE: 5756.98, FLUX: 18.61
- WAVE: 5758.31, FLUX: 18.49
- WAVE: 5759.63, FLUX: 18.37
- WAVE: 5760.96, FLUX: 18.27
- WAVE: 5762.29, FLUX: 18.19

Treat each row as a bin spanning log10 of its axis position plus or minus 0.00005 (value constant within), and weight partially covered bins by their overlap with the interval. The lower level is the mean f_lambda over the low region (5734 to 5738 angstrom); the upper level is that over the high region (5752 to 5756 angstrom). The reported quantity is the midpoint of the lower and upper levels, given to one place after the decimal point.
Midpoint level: 18.4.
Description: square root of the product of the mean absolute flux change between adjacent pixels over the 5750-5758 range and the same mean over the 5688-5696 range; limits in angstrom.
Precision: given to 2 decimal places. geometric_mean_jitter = 0.09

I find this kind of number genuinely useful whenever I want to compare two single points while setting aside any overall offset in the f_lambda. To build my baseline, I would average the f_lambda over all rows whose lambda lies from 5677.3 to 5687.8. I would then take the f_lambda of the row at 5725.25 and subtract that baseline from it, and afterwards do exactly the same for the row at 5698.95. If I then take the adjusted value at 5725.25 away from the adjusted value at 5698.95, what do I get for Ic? -0.31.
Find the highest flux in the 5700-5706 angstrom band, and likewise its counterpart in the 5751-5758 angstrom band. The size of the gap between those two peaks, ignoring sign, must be 1.0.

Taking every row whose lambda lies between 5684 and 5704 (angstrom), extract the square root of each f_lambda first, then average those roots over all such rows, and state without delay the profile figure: 4.18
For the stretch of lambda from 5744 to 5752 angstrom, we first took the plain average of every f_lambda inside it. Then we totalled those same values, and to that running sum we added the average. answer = 135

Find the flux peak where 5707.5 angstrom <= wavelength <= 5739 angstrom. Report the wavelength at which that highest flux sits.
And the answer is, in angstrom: 5708.14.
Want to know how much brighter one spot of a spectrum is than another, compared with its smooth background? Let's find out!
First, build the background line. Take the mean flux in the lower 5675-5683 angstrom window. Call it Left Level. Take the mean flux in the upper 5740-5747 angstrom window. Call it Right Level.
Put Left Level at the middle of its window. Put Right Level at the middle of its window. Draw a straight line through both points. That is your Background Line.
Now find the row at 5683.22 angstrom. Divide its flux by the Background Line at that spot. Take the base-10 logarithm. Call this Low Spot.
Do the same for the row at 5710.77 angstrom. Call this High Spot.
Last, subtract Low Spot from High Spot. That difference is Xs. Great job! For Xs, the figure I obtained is 0.010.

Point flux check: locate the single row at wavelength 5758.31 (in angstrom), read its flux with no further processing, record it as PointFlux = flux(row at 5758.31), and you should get 18.49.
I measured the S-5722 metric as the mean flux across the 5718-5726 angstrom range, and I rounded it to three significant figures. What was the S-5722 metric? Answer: 17.8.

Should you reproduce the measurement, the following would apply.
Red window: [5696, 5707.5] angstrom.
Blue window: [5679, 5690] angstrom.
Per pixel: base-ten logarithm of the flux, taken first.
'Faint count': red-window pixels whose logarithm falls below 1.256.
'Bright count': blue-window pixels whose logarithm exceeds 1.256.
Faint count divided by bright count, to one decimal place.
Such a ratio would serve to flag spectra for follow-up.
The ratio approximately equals 3.0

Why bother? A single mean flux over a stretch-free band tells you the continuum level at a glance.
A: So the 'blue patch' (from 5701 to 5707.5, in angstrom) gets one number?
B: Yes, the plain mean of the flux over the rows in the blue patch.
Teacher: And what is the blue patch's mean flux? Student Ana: 18.0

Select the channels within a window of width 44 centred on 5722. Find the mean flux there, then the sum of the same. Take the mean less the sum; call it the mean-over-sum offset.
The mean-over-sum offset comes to -594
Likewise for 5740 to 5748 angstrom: -95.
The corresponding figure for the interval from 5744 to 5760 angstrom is -209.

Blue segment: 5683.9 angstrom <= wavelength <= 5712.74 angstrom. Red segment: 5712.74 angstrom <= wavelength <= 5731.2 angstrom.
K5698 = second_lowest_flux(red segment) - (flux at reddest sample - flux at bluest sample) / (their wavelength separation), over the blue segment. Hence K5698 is 17.7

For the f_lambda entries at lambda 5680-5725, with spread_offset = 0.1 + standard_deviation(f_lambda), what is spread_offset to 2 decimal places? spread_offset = 0.39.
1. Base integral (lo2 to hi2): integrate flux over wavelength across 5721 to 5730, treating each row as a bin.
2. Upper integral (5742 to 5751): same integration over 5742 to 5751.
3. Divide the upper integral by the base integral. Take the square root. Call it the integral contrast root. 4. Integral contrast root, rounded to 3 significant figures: 1.04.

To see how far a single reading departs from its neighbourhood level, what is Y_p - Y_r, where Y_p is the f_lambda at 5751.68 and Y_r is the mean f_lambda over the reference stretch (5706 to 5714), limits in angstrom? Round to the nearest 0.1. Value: 1.1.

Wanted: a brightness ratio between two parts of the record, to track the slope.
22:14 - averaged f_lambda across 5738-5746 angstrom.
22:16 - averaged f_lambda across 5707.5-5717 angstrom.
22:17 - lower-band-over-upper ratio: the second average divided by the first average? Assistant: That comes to 0.96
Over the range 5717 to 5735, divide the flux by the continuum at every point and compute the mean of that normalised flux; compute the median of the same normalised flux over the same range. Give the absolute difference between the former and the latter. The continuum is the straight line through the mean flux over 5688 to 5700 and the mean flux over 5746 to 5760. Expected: 0.0008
